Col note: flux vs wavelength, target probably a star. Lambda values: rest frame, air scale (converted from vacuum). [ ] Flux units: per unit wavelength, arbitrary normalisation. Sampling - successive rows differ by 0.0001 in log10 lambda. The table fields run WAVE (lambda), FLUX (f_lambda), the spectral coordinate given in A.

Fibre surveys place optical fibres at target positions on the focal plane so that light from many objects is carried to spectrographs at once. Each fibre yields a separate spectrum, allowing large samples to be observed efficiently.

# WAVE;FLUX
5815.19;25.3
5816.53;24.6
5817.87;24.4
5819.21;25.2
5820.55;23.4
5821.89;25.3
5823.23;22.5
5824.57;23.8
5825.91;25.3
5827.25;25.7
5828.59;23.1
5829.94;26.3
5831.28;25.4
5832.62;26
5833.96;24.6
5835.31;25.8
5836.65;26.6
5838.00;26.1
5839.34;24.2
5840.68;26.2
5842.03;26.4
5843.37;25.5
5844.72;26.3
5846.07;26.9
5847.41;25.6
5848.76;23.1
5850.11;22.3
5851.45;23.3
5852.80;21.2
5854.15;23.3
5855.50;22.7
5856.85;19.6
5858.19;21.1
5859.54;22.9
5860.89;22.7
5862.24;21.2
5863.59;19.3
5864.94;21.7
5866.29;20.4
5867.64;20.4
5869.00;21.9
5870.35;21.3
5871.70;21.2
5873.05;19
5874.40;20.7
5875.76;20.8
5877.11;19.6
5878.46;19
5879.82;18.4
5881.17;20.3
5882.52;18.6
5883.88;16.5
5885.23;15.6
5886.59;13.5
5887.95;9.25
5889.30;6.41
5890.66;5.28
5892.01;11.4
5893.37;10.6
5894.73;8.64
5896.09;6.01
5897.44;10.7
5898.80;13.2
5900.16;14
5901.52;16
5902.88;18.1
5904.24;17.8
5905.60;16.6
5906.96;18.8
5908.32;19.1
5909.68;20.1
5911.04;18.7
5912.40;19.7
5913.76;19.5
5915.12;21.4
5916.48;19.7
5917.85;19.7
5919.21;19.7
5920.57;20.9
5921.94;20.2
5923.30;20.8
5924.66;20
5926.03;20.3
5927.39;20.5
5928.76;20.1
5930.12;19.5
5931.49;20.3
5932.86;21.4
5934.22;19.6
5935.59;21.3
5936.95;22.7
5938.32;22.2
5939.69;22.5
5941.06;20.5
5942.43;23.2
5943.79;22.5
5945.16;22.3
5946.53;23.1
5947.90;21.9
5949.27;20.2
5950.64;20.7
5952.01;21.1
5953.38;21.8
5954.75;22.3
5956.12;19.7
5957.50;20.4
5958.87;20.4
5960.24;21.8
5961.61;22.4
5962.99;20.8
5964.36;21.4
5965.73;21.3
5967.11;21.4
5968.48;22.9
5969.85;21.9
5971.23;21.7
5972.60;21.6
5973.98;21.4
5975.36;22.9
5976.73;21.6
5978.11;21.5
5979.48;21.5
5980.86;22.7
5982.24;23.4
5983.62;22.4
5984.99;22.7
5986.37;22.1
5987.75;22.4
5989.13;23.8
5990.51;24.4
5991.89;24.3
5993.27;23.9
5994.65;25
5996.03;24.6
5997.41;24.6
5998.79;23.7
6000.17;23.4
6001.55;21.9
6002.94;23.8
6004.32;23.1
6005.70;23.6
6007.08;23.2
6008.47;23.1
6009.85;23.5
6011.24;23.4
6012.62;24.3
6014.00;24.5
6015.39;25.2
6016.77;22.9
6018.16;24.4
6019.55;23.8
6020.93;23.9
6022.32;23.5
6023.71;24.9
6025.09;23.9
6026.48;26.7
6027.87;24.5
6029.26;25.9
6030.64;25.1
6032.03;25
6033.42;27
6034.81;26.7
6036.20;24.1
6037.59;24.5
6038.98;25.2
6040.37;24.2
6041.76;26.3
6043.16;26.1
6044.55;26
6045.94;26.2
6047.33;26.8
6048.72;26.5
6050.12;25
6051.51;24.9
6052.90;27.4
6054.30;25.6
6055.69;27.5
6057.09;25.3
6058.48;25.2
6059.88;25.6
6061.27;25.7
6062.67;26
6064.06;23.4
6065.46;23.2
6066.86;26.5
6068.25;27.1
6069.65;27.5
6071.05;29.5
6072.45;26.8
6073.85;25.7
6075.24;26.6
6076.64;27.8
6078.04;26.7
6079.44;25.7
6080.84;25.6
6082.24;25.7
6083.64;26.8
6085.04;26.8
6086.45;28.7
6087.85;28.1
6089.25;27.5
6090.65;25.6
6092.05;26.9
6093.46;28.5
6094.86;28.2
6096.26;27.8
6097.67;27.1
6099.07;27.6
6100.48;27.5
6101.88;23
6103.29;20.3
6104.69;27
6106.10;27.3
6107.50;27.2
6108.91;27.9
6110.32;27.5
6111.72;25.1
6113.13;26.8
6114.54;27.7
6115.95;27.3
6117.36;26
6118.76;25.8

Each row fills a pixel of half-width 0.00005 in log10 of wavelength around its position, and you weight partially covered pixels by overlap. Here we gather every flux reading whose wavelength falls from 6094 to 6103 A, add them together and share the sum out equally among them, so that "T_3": 27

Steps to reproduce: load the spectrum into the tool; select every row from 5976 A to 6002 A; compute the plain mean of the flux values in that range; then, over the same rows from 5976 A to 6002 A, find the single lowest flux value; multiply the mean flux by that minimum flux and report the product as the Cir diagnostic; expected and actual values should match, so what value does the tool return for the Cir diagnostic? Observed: 498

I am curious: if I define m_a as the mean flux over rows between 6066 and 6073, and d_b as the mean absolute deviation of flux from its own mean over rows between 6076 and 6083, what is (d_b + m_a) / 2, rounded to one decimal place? 14.1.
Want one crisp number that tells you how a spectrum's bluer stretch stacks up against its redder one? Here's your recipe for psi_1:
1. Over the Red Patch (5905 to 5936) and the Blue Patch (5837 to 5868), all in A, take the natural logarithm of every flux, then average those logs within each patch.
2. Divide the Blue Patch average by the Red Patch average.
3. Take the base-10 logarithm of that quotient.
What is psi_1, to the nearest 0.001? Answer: 0.021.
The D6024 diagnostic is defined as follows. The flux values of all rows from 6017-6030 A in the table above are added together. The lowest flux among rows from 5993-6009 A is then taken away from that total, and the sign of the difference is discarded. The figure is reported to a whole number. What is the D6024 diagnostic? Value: 200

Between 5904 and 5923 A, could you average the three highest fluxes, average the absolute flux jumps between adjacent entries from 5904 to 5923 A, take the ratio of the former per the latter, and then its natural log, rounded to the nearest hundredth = 3.05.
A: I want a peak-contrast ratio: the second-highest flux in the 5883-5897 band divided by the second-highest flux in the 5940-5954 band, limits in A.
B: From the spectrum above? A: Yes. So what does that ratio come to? 0.68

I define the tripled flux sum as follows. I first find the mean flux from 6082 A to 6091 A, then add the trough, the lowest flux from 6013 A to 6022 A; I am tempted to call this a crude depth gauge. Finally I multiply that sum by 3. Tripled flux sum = 150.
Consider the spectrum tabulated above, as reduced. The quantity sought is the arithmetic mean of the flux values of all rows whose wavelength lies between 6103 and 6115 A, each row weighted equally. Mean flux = 26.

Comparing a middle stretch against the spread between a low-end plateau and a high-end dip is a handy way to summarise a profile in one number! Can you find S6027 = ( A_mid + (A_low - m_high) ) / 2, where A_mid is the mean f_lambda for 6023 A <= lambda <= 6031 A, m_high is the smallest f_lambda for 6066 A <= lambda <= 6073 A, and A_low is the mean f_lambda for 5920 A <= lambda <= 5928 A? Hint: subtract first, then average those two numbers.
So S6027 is 9.6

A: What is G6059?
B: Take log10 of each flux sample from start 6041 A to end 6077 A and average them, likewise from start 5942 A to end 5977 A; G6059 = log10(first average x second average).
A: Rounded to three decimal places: 0.277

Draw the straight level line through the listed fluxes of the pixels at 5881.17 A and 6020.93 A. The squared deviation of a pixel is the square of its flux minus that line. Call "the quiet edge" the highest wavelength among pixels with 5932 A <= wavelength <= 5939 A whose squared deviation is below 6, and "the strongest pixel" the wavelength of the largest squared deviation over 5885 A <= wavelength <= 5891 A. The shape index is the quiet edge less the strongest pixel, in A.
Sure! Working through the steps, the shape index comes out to 47.7 A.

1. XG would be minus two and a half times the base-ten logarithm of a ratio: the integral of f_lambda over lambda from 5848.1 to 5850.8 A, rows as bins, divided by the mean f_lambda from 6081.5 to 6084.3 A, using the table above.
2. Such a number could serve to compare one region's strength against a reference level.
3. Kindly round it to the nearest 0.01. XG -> -0.92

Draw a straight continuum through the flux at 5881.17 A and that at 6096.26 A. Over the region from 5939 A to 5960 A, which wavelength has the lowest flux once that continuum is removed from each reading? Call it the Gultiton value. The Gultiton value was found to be 5956.12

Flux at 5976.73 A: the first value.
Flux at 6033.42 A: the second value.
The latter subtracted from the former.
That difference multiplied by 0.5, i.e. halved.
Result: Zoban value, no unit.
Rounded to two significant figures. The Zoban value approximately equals -2.7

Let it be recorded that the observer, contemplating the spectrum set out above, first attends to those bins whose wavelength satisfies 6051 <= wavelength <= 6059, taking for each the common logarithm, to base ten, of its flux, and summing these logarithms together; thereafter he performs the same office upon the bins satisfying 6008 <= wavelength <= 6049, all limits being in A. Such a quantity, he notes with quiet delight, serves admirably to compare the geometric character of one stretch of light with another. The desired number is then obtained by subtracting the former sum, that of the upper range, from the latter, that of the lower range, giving 33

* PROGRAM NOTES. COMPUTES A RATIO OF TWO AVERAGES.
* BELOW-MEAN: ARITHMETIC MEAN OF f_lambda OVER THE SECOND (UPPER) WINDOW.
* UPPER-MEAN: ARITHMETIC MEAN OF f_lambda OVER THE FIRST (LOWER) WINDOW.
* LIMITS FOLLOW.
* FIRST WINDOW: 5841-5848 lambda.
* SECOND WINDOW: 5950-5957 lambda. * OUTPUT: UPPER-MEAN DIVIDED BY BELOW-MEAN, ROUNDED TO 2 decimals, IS 1.24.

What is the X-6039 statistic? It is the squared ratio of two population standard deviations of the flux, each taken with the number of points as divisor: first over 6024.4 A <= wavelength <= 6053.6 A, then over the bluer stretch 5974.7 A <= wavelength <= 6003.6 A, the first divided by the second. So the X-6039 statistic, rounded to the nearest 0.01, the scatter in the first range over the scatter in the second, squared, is 0.91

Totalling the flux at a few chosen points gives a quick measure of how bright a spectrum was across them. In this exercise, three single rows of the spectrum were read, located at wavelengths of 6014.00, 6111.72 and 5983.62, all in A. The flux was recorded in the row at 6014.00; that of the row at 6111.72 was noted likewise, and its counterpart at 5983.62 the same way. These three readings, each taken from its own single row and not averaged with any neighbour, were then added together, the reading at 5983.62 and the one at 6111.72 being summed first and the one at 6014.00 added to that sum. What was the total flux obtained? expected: 72.0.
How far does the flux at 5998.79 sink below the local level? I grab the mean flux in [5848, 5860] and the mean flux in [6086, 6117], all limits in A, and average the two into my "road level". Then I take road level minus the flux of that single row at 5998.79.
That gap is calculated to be 1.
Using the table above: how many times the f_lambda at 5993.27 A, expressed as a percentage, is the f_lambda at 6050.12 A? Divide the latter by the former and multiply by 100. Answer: 105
